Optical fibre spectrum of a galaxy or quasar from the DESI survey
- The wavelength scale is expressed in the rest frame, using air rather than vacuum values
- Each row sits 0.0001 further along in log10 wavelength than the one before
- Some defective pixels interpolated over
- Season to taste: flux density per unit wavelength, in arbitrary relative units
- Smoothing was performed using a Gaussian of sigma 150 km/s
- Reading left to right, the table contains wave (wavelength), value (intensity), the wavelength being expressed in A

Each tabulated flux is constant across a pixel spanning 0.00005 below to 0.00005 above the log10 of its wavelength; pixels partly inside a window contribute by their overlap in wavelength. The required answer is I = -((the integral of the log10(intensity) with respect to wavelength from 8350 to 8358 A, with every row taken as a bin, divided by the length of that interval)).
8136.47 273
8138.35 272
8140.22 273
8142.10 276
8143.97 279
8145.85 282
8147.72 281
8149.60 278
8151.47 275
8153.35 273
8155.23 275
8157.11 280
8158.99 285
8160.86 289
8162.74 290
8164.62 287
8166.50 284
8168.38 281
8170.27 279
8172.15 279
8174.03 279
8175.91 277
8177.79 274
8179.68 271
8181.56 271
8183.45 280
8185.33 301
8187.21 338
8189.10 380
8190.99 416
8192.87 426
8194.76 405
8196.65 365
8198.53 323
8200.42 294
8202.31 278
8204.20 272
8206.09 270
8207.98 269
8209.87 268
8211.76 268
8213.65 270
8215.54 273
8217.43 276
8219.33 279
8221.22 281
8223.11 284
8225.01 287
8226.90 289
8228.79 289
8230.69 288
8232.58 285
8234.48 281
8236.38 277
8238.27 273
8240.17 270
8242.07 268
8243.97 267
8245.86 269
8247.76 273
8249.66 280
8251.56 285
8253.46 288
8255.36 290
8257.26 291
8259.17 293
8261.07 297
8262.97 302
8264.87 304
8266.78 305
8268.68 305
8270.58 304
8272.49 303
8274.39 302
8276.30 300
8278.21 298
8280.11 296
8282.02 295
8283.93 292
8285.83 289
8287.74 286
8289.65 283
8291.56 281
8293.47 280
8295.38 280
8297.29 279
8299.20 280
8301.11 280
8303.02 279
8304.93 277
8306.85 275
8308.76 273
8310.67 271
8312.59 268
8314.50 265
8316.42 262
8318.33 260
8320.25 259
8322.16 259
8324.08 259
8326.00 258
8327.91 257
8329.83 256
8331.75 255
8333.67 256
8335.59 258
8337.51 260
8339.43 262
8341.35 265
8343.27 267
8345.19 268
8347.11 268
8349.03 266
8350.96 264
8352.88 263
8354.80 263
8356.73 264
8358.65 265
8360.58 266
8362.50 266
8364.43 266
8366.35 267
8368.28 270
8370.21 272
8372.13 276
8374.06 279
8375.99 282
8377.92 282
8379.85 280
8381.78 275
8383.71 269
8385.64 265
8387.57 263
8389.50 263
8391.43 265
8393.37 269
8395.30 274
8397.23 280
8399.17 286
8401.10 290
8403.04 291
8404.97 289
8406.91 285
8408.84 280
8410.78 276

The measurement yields -2.42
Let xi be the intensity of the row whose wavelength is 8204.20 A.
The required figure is 272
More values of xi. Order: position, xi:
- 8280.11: 296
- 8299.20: 280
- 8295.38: 280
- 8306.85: 275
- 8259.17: 293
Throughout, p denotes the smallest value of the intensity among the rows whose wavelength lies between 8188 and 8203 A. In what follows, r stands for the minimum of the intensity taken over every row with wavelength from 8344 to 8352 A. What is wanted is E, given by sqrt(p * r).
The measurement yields 271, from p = 278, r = 264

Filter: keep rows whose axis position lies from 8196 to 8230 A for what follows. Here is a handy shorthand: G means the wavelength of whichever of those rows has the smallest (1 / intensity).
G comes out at 8196.65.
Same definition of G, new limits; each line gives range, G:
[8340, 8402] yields 8401.10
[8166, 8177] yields 8166.50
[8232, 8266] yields 8264.87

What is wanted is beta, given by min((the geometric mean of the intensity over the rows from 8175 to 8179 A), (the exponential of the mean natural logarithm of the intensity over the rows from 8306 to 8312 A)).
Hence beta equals 273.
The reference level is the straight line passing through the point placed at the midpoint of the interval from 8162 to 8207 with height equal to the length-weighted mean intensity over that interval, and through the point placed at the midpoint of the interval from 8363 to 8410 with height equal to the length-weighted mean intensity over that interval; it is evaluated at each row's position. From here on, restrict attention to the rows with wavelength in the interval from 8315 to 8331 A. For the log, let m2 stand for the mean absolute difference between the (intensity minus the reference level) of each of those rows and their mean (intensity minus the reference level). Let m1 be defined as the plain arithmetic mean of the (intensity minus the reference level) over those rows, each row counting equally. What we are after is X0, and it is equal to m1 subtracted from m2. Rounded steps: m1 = -27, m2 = 1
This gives 28.2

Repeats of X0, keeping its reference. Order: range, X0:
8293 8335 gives 27.3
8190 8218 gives 43.7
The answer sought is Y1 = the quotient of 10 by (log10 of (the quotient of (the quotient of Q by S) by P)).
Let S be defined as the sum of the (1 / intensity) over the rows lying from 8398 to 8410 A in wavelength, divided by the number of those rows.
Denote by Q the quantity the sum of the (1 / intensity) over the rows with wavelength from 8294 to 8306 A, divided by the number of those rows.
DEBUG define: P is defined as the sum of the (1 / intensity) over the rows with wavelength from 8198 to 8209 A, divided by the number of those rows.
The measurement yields 4.06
